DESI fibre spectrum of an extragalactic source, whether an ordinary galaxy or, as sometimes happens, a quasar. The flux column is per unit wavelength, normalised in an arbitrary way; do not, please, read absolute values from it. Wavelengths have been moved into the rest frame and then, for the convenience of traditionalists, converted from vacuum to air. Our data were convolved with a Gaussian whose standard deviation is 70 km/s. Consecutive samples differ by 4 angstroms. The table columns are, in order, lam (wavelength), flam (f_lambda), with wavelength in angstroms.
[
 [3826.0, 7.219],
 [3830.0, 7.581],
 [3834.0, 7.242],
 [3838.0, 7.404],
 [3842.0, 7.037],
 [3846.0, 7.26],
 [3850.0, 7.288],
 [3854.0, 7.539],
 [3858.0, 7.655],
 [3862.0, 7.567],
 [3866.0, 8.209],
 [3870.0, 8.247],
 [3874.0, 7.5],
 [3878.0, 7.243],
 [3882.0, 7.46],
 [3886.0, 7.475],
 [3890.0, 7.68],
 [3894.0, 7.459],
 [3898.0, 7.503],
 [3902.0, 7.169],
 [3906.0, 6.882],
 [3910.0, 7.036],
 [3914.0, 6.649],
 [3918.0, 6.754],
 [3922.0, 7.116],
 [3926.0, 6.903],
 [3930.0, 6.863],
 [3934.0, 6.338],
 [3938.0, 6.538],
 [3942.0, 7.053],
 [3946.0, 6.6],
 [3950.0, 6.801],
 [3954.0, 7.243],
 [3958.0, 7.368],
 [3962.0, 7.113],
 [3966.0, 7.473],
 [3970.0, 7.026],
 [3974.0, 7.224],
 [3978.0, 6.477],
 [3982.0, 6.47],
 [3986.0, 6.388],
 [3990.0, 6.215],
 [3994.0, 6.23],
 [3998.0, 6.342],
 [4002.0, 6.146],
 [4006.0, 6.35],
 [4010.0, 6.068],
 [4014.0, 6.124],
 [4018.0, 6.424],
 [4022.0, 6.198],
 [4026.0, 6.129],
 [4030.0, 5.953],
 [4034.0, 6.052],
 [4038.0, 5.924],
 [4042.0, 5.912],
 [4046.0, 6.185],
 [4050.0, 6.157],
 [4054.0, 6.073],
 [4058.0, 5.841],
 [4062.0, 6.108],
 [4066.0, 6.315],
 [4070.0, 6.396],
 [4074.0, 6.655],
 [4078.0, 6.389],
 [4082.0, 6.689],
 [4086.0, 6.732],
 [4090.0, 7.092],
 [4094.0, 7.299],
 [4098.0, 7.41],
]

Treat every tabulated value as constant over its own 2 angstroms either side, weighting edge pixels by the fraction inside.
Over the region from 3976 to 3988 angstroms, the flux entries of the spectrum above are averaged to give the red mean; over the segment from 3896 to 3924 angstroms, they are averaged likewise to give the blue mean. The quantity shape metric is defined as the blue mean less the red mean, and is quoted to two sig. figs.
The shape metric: 0.57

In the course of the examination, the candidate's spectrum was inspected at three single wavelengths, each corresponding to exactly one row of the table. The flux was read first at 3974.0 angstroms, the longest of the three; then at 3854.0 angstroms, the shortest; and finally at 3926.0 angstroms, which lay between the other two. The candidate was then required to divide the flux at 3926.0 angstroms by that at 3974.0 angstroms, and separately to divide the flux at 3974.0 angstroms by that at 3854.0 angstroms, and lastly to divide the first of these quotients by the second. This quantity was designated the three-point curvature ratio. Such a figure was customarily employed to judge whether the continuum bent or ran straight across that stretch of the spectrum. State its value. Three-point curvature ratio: 1.00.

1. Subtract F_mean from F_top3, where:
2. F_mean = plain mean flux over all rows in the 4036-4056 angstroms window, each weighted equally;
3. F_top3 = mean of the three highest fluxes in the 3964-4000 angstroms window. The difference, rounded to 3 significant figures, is 1.19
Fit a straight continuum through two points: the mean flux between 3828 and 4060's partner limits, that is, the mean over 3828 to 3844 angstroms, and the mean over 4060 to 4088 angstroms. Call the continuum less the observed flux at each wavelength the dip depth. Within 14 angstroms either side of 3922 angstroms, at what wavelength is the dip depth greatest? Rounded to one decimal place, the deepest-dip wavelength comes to 3934.0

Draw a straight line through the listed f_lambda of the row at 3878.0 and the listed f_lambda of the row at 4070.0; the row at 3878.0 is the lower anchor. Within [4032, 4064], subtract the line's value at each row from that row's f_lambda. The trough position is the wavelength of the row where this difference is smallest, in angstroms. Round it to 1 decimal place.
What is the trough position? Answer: 4038.0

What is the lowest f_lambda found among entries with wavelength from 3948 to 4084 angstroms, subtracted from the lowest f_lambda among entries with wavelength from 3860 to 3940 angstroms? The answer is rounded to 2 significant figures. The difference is 0.50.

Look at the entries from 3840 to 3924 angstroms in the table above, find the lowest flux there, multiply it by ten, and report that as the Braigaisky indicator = 66.5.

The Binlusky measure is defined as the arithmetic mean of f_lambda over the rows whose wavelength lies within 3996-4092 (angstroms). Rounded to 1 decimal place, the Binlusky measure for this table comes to 6.3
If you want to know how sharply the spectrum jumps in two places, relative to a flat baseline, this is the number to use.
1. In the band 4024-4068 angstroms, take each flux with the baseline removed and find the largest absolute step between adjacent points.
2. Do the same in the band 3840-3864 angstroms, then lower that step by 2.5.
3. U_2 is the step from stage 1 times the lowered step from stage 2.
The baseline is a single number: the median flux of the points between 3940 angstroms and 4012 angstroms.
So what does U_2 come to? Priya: -0.61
